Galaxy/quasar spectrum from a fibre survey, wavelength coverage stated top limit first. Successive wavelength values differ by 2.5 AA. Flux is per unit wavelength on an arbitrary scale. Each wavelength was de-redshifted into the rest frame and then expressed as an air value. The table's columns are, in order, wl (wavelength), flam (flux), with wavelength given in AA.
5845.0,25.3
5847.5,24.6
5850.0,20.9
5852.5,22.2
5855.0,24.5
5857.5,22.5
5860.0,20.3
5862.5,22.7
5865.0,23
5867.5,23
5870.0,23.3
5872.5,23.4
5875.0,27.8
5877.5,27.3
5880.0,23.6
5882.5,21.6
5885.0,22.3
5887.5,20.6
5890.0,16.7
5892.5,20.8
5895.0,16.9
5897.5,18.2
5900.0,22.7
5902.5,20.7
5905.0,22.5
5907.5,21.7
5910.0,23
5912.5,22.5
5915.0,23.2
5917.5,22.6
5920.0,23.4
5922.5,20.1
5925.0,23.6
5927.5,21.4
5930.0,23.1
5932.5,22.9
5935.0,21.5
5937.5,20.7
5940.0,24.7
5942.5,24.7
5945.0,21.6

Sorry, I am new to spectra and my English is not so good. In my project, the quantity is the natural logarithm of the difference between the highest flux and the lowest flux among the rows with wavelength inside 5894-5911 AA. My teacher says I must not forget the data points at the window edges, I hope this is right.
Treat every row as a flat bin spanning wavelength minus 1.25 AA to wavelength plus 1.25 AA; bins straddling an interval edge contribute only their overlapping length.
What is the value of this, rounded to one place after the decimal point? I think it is 1.8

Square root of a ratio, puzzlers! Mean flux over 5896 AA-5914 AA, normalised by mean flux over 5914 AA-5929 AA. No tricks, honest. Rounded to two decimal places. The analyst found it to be 0.98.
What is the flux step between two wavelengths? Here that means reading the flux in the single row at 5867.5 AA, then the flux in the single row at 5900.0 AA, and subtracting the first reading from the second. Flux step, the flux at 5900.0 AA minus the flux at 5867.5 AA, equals -0.3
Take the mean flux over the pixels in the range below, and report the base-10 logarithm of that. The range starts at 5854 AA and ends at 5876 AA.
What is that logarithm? 1.37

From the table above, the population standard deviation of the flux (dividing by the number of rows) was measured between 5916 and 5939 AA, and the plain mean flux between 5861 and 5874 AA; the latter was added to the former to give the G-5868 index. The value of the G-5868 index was 24.3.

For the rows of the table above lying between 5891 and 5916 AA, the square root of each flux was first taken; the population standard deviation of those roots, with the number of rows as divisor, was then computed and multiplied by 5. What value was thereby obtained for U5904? 1.1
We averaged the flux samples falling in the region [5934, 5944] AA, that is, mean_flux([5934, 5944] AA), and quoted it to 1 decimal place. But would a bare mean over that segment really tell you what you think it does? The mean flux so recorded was 22.9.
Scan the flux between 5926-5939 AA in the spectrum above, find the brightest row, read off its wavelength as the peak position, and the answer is 5930.0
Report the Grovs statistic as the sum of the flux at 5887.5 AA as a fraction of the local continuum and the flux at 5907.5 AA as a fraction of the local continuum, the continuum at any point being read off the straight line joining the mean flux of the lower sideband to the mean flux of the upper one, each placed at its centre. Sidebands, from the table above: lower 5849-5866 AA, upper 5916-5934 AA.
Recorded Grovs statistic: 1.89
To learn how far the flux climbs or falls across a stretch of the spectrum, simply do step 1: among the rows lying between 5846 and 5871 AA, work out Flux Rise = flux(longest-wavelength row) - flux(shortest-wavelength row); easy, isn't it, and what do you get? -1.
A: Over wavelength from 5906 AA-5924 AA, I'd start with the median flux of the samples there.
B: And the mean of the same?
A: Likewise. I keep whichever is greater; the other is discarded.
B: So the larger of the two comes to 22.6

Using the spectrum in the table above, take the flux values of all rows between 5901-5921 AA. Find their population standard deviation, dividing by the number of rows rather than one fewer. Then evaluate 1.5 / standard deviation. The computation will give 1.8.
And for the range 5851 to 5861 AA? 1.0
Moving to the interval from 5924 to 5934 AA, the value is 1.8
